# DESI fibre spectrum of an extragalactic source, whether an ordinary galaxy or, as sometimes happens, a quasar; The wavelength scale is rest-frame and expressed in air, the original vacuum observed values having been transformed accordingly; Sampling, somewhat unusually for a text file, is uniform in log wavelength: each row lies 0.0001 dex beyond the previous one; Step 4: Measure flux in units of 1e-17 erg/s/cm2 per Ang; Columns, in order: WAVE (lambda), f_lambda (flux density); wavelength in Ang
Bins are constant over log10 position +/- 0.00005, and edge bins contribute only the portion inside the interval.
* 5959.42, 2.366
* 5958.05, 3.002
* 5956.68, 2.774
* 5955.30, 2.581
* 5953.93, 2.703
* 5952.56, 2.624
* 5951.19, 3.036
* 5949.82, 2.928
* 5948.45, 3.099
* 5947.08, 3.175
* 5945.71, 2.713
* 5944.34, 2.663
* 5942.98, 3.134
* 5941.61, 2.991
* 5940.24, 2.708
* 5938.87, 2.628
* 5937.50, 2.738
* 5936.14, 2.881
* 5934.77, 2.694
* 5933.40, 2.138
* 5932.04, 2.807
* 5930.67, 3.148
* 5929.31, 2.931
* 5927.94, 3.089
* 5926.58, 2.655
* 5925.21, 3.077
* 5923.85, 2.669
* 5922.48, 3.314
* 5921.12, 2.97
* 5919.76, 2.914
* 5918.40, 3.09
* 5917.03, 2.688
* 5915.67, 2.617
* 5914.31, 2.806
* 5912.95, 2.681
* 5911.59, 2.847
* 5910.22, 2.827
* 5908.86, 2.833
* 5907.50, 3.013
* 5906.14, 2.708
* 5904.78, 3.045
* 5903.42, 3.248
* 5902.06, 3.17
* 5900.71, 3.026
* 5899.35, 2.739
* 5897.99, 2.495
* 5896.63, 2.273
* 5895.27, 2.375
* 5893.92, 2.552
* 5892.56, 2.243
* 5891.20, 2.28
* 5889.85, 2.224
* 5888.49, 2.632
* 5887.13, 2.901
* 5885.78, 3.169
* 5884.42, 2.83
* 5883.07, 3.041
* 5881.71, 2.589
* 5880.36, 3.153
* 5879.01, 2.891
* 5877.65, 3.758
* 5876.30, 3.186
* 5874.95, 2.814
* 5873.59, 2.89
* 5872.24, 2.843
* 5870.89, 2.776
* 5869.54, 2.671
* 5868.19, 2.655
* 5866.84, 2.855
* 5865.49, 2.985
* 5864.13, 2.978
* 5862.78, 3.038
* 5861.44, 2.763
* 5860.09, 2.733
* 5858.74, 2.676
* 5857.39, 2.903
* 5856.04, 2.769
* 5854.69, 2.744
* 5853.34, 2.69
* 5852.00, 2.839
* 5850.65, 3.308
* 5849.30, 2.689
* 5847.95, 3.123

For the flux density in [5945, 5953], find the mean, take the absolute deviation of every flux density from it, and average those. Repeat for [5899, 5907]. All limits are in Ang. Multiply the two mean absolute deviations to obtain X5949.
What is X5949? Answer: 0.031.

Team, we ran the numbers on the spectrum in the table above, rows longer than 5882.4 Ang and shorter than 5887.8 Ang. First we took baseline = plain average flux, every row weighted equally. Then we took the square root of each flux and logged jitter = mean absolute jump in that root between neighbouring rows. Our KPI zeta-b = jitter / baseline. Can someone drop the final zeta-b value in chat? 0.026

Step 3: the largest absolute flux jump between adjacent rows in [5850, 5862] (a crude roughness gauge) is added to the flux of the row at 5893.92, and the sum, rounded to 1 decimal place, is 3.0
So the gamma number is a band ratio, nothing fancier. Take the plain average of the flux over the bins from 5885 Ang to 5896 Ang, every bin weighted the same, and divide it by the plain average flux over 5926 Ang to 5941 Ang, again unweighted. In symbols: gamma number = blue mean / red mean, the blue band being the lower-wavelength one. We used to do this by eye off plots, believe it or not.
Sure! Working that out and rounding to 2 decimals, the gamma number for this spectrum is 0.92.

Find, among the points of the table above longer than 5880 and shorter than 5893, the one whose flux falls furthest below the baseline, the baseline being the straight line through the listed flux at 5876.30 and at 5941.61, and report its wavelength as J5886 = 5889.85 Ang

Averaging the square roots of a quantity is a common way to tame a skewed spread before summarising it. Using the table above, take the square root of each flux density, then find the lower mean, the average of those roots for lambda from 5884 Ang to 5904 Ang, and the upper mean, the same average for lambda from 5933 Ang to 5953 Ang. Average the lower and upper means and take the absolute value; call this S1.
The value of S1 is 1.65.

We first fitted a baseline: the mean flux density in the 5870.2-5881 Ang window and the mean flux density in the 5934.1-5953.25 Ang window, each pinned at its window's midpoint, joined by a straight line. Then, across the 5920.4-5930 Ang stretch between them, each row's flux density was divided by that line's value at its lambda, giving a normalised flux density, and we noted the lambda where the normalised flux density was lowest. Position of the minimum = 5926.58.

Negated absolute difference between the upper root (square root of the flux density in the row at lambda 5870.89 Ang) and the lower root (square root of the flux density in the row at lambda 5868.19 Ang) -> -0.04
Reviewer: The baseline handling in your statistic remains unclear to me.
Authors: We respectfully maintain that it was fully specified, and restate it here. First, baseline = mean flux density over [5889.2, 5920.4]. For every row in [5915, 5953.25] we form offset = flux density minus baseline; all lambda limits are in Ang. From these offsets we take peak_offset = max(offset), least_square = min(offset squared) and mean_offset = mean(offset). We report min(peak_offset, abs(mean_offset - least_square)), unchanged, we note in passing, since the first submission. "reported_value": 0.135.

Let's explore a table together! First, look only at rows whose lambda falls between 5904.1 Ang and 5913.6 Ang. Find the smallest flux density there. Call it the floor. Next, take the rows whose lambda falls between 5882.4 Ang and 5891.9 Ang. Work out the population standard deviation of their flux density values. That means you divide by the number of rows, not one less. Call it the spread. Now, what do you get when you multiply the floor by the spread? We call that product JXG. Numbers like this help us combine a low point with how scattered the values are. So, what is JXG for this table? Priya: 0.9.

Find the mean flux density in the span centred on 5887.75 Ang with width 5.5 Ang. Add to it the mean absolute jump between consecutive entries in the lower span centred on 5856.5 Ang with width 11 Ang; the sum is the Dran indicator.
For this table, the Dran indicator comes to 2.83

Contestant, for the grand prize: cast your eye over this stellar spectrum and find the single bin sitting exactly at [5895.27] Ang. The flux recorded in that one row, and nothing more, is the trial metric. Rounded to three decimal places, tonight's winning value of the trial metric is 2.375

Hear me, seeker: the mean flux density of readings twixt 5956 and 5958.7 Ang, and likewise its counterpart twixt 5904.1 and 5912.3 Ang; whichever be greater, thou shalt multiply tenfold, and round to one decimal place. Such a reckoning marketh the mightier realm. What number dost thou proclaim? 28.9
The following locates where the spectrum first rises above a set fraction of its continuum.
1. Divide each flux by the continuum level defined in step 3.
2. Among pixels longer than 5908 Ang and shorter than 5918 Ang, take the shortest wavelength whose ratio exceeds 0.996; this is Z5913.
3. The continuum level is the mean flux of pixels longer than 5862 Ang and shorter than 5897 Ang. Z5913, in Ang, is 5908.86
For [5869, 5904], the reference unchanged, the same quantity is 5872.24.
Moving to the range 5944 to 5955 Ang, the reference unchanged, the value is 5947.08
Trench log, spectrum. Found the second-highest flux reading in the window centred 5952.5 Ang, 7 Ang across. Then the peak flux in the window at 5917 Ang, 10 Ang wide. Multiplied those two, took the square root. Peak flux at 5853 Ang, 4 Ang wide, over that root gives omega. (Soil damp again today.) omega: 0.94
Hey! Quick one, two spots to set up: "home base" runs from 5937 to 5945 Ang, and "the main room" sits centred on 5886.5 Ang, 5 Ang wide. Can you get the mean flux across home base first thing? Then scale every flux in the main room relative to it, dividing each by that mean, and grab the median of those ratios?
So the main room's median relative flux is 1.02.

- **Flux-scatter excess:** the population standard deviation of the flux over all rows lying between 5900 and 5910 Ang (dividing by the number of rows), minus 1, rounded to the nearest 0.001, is -0.828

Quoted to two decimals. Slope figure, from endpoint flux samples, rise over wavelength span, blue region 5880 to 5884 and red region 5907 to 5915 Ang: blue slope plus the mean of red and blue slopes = -0.08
